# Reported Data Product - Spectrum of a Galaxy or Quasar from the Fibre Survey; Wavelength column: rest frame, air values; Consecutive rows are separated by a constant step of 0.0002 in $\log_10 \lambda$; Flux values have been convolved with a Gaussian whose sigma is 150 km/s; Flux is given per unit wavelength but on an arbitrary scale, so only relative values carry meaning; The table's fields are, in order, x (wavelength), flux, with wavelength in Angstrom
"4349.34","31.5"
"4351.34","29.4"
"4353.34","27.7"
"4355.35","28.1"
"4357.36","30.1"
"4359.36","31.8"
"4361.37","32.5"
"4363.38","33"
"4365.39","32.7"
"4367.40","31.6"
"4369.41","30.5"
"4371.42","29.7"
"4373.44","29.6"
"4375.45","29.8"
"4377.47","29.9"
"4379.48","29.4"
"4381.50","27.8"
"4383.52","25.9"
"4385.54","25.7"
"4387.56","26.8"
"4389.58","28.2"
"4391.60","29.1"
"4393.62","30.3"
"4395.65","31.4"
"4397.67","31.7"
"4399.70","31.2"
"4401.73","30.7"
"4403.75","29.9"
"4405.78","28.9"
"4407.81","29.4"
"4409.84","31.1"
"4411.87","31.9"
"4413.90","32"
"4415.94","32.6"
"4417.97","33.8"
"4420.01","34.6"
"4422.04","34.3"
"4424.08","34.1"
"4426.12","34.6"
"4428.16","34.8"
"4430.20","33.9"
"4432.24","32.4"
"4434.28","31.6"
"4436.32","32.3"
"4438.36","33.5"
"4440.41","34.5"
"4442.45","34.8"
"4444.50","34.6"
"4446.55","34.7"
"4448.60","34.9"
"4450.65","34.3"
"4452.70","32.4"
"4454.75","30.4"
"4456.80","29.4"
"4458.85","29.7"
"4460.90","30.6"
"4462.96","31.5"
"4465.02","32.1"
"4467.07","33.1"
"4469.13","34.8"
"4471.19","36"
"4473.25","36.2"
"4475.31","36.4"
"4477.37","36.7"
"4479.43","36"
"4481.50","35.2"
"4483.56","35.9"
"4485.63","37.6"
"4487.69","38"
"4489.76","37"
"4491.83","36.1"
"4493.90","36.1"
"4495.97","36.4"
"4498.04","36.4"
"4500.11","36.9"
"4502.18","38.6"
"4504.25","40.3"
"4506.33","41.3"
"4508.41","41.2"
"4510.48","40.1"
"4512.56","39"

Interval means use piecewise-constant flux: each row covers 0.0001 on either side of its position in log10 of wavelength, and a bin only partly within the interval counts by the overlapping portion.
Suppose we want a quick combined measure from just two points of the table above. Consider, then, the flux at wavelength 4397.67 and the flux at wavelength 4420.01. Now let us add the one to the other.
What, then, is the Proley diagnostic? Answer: 66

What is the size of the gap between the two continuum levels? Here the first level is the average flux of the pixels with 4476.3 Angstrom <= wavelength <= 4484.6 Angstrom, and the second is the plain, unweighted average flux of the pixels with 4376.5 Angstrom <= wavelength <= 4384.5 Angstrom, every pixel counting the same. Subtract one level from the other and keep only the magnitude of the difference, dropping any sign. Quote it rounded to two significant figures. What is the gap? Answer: 7.7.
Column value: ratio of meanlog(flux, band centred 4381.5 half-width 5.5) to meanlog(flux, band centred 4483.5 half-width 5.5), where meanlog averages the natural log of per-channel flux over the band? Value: 0.923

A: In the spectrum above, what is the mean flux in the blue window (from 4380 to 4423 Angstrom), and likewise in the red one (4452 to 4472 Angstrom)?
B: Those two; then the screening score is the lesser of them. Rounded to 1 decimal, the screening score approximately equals 30.3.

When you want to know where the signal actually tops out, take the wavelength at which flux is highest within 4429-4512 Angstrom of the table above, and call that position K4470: 4506.33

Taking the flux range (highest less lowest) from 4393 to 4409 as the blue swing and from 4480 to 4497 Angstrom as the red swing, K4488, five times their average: 14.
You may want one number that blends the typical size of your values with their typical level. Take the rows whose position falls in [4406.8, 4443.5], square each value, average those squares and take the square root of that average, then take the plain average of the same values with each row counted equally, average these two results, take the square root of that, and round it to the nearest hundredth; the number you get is 5.76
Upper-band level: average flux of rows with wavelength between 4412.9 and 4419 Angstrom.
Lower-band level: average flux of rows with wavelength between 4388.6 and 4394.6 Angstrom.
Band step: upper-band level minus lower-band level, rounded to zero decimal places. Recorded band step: 4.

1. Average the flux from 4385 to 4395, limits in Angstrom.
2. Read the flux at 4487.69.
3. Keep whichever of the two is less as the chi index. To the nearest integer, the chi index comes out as 28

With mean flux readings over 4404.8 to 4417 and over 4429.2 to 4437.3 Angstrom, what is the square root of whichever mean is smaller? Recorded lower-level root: 5.57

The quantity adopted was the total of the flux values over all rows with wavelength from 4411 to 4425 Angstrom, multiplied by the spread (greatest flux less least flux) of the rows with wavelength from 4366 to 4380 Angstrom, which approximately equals 513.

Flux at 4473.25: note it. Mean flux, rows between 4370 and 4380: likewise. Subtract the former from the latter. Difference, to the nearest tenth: -6.5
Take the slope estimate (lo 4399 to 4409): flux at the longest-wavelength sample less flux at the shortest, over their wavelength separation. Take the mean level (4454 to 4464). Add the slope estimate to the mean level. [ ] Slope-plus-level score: 30.1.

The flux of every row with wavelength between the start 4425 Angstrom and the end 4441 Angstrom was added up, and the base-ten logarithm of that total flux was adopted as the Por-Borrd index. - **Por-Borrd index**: 2.43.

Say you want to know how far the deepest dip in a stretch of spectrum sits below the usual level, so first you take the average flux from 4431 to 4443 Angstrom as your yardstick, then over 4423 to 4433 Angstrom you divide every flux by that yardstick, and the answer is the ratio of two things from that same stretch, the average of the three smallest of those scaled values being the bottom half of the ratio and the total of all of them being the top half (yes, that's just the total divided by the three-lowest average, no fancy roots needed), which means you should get 5.07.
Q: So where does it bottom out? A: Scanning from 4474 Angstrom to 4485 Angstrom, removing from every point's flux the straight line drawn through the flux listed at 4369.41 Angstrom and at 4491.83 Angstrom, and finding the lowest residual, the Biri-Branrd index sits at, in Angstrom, 4481.50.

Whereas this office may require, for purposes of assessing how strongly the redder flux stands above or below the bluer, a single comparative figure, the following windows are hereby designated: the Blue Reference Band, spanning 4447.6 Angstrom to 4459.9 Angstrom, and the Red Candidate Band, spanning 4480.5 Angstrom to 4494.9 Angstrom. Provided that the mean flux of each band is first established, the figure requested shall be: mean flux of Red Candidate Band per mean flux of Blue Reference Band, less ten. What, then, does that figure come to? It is -8.85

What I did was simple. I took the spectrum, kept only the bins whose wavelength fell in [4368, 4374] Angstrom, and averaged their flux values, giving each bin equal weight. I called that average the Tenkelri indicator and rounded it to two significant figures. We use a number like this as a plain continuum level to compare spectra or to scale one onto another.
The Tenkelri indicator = 30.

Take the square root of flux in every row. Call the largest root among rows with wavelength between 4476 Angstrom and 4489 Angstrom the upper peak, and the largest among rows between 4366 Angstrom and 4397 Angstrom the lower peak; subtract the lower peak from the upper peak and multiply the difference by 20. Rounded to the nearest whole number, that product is 11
